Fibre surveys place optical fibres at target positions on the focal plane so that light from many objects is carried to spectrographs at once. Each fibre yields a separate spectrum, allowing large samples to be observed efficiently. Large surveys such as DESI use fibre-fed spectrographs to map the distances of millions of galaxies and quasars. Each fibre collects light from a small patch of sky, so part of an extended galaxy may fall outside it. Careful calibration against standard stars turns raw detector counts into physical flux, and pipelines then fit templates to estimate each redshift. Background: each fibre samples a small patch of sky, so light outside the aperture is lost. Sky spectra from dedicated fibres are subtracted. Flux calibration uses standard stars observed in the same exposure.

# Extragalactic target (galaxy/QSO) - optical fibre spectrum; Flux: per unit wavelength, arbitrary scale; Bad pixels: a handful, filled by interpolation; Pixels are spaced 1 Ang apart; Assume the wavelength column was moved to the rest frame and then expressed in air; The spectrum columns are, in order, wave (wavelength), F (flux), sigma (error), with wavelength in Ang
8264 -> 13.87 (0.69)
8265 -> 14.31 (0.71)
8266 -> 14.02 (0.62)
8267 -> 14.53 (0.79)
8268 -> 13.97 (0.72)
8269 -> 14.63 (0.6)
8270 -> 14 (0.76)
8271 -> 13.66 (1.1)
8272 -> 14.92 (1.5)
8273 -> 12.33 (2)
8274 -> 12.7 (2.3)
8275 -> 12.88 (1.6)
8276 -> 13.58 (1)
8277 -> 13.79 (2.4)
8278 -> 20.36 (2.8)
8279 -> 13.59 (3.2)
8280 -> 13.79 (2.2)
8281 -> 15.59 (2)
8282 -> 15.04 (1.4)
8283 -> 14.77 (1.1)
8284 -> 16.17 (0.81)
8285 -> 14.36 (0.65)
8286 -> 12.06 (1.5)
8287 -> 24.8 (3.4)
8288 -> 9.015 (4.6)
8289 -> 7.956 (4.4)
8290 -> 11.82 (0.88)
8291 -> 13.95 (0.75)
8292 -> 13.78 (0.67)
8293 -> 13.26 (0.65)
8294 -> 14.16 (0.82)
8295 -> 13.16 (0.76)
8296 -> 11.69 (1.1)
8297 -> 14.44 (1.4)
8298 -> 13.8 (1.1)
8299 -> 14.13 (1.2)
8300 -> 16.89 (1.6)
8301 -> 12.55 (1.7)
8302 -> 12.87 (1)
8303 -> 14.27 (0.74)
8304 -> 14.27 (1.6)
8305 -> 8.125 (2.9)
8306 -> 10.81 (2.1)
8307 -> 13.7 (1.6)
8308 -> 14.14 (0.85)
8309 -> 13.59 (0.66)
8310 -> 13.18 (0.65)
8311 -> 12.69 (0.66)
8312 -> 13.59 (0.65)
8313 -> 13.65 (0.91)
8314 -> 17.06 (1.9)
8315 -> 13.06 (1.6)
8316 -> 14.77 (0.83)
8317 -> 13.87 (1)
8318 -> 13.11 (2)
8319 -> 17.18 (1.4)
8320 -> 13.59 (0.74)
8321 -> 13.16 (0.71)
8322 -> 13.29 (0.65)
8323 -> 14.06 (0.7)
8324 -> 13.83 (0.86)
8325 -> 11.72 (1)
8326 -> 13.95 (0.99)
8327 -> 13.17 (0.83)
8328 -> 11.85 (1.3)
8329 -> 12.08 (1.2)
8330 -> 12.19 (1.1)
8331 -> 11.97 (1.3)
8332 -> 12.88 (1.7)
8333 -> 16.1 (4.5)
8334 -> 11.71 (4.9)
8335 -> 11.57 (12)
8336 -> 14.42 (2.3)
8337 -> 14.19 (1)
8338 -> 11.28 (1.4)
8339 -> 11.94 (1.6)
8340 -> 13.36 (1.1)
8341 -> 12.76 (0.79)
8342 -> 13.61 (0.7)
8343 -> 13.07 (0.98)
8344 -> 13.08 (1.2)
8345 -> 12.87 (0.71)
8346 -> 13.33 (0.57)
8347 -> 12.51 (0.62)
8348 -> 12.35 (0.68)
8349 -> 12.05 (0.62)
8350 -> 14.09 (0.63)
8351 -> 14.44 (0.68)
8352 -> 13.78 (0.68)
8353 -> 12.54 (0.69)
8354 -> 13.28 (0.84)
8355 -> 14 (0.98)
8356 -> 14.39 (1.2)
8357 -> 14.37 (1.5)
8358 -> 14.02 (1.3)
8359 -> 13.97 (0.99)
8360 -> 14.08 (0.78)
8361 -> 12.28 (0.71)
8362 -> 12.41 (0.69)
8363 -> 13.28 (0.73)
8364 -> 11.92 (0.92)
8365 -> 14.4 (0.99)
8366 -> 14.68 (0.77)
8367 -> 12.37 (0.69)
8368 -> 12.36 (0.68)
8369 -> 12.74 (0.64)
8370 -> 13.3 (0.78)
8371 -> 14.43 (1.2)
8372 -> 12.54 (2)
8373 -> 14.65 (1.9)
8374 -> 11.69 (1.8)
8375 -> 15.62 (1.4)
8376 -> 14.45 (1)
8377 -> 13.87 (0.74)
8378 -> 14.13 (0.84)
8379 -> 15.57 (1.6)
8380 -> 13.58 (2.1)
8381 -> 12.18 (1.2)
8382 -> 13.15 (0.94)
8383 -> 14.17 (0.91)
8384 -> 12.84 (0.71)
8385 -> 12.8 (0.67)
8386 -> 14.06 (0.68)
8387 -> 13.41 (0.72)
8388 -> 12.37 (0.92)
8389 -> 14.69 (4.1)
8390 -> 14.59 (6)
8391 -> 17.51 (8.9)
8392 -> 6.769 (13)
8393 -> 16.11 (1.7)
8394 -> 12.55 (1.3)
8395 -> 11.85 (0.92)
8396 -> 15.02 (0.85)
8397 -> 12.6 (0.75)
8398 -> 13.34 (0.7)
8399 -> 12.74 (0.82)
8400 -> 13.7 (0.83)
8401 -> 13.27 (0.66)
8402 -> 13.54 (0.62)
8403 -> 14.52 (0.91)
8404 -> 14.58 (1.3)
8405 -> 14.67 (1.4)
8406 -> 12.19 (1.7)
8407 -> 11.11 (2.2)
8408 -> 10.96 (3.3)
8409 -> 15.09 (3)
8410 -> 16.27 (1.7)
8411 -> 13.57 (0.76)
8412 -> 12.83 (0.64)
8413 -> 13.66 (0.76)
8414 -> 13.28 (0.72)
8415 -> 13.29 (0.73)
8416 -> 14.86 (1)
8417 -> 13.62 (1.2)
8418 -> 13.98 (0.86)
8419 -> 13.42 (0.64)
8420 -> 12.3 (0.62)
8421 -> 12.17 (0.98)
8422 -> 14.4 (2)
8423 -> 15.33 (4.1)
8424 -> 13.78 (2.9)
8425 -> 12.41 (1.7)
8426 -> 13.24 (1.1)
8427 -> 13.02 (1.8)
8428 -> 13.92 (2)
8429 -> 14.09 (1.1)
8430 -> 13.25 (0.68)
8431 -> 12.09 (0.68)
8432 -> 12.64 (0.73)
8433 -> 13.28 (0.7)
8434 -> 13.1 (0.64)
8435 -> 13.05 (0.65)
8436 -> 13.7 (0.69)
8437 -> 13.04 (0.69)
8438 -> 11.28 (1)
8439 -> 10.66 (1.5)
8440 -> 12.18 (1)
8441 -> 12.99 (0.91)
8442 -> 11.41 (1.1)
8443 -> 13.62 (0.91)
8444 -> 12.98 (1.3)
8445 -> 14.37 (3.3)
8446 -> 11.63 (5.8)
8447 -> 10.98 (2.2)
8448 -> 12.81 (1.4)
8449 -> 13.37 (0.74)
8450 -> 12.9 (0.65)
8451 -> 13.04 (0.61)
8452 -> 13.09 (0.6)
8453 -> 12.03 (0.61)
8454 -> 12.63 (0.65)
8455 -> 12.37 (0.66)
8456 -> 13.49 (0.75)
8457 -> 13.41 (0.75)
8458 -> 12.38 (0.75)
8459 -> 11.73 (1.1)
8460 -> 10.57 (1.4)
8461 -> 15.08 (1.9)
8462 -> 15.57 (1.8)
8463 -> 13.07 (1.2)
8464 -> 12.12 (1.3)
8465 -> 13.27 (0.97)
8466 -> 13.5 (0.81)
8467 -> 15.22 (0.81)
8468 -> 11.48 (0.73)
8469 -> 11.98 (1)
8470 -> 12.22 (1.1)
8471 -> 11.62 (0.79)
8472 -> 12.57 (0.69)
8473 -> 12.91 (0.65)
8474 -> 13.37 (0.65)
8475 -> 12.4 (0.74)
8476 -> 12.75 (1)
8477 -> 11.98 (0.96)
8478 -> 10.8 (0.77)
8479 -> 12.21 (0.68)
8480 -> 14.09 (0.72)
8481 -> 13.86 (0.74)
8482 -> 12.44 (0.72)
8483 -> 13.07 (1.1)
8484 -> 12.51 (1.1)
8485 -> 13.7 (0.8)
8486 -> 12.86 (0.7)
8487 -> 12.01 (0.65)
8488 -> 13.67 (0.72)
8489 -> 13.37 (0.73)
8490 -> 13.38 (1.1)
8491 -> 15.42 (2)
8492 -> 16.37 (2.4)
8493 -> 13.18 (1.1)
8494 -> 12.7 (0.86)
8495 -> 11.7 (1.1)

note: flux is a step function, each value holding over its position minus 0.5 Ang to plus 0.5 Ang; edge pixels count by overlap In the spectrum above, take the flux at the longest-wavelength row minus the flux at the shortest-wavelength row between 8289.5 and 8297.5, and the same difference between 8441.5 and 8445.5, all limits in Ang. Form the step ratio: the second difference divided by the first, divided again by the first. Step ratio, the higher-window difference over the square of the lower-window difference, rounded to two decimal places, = 0.43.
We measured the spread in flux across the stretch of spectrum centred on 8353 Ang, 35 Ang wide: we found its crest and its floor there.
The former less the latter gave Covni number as 3.4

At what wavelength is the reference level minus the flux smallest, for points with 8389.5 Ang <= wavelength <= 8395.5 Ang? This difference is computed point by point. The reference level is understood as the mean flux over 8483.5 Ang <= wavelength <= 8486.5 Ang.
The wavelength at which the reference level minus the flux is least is 8391 Ang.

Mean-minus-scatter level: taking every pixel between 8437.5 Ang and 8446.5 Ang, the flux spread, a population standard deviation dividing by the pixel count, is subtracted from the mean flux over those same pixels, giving 11.2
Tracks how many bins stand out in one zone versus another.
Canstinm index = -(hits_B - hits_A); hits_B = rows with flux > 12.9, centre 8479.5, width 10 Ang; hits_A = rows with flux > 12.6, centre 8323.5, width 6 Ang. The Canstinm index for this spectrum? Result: 2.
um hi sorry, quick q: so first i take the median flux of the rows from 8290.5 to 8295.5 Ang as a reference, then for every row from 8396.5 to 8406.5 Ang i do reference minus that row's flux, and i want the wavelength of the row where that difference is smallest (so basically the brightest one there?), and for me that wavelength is 8405 Ang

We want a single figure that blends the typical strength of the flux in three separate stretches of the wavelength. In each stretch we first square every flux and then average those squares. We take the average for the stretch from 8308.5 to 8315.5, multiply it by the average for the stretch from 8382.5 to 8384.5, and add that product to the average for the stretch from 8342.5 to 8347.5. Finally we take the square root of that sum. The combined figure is 188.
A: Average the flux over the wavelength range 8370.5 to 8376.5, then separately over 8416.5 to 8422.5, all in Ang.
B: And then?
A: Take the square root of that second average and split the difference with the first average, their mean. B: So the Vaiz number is 8.77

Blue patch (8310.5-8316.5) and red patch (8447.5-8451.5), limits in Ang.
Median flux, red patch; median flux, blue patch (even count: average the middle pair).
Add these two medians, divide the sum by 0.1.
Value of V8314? 266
